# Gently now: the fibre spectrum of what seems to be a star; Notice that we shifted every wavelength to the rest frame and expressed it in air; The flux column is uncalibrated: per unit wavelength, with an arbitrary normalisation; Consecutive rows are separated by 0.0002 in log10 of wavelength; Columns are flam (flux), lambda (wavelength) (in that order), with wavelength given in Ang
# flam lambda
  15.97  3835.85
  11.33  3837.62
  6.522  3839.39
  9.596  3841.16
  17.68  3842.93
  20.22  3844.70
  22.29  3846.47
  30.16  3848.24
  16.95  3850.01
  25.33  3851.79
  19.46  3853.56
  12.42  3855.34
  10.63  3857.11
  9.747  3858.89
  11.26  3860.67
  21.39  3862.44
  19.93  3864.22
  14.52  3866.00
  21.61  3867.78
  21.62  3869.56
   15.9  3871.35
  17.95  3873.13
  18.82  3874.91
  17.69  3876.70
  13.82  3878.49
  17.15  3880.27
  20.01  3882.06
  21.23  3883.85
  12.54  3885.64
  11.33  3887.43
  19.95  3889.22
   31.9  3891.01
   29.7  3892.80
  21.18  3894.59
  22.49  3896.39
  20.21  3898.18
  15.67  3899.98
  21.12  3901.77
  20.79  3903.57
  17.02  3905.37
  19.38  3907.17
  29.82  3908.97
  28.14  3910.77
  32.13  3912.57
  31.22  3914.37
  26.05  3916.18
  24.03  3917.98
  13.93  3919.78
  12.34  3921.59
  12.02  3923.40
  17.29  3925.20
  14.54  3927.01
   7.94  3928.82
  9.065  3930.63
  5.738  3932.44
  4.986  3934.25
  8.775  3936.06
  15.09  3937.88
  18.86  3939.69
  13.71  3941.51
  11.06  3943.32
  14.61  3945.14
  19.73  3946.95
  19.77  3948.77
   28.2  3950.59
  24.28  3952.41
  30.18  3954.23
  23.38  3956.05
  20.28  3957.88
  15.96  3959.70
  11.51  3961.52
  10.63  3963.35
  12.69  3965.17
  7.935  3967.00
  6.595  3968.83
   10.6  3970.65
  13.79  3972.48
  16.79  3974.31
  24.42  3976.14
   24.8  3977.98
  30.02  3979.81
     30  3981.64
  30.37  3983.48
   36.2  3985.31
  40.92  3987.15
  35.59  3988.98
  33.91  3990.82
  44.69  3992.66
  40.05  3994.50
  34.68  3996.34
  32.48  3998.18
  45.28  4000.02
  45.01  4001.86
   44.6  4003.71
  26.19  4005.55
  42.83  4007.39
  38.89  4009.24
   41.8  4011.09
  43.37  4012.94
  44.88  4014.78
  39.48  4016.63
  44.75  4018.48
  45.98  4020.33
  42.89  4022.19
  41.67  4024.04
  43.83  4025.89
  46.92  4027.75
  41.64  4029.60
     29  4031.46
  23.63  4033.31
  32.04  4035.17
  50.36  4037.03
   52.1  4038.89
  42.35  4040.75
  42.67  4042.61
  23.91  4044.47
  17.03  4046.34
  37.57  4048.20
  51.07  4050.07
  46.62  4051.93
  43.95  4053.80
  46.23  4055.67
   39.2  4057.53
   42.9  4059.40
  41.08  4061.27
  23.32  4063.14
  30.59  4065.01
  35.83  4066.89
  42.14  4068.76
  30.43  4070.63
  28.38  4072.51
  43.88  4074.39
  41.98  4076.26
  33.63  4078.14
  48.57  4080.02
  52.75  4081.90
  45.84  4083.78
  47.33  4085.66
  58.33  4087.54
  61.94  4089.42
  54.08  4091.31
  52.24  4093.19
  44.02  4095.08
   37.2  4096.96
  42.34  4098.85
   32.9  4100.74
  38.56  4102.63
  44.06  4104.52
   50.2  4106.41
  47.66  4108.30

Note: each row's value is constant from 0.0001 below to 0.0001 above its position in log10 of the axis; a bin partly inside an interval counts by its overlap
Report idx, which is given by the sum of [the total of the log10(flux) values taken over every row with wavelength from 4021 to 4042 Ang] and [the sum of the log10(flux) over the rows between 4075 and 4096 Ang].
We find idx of 36.1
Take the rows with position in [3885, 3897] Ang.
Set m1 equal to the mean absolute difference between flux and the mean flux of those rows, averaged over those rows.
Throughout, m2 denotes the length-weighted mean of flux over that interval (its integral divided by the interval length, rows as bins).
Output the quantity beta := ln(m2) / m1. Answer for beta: 0.53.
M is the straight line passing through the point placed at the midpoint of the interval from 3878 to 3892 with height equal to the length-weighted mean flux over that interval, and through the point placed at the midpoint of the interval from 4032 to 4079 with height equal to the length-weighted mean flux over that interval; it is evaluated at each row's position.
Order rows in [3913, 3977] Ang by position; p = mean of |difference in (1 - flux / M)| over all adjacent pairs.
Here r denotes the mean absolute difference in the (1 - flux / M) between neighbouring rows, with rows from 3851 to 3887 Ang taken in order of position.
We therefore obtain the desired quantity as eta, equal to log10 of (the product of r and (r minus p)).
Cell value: -1.8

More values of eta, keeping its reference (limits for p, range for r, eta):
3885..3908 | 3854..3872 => -2.6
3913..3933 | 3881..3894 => -1.4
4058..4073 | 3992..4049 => -3.2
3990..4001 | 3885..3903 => -2.1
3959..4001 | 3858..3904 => -1.7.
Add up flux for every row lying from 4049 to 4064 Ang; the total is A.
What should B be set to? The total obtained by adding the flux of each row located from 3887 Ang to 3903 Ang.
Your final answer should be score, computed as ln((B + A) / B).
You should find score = 1.0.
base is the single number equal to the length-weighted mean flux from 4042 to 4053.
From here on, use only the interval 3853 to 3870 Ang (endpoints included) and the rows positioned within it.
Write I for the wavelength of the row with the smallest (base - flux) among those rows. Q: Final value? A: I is 3869.56 Ang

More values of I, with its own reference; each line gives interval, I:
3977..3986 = 3985.31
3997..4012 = 4000.02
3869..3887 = 3869.56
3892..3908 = 3892.80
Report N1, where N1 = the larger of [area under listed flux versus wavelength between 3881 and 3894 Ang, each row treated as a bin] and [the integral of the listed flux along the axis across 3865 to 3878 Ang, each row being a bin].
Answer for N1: 272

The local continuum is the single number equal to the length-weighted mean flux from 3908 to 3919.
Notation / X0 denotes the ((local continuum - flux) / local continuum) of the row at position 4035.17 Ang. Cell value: -0.13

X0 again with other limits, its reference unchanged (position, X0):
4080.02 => -0.71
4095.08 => -0.55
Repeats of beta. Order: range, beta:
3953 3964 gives 0.49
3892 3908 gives 1.23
